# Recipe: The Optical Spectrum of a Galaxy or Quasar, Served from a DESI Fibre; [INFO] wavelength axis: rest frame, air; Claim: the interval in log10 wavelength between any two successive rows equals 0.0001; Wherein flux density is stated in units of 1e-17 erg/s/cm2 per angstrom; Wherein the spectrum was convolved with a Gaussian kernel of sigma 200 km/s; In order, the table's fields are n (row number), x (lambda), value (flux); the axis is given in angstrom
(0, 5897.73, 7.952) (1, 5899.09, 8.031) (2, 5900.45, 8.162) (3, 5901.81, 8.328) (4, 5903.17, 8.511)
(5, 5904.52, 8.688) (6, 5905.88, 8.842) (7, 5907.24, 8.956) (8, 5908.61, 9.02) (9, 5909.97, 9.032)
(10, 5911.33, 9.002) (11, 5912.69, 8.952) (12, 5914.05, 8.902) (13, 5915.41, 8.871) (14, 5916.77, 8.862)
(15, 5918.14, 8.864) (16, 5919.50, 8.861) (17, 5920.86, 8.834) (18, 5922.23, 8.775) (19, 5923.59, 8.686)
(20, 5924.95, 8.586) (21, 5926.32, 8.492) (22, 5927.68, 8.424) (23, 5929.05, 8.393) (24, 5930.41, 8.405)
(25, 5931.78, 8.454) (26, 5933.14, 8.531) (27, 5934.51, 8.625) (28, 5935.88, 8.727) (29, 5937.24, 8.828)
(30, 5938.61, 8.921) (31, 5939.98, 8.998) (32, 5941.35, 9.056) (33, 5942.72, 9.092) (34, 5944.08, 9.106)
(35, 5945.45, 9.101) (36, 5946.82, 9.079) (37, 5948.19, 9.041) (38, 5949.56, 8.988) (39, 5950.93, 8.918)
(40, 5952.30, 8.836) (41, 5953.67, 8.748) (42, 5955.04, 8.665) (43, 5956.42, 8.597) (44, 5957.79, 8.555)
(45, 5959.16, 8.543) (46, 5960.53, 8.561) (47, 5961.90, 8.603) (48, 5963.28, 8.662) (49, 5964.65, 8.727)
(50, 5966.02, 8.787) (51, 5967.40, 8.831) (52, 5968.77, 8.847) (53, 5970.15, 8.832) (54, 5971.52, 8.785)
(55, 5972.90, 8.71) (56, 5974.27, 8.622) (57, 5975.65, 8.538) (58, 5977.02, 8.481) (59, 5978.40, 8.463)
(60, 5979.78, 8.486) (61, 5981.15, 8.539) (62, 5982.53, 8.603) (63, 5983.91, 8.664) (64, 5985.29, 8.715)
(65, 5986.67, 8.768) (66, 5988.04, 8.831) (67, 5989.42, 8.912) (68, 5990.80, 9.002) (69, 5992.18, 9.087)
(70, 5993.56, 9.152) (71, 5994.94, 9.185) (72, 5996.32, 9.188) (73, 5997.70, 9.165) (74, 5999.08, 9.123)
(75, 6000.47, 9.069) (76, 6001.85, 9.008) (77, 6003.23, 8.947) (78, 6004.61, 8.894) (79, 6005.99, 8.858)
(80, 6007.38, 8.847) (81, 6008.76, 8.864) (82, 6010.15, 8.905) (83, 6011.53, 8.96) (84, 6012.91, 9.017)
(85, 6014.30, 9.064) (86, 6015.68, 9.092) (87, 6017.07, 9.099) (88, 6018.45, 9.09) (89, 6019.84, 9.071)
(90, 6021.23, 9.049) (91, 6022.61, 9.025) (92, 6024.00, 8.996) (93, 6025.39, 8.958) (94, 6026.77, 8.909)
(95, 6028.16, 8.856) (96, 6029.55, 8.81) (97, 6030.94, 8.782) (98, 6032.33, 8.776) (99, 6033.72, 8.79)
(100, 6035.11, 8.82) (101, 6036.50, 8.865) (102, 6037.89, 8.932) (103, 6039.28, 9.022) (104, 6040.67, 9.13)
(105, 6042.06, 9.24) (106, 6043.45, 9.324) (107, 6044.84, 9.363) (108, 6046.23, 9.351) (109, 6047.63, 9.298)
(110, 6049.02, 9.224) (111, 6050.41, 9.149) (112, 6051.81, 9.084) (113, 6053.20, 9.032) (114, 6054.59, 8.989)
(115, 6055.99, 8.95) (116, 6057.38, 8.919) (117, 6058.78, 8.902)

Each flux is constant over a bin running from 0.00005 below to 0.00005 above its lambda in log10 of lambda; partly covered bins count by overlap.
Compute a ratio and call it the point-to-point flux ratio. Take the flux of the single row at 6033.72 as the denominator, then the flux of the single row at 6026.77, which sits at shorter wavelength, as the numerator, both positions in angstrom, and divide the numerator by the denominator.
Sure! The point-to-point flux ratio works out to 1.01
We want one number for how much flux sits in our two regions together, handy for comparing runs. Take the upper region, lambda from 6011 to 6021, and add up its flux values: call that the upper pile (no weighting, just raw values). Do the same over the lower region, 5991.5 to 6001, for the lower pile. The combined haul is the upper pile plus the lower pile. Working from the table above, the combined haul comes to 127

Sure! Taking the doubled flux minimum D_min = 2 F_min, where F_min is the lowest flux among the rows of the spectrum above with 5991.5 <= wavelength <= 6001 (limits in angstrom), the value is 18.1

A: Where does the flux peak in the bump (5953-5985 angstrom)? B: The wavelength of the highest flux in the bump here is 5968.77 angstrom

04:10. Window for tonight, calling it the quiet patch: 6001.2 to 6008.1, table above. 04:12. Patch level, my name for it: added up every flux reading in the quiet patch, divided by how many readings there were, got 8.91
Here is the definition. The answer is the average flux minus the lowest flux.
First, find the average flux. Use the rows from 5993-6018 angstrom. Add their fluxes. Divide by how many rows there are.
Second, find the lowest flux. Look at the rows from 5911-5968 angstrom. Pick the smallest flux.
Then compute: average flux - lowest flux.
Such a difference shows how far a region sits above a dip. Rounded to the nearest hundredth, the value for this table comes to 0.63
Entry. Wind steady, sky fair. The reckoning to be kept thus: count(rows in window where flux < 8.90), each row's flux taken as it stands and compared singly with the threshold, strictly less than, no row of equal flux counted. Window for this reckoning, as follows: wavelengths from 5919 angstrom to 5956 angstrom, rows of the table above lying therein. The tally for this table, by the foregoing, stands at 17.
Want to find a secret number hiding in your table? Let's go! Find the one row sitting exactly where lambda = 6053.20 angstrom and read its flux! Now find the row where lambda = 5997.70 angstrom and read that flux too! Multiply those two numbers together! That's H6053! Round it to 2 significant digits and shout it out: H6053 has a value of 83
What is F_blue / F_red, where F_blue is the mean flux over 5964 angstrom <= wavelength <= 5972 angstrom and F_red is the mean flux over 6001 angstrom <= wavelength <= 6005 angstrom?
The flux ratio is 0.98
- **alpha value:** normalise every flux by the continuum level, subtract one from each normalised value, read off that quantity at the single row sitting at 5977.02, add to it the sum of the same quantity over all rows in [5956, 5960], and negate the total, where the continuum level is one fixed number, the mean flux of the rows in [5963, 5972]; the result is 0.11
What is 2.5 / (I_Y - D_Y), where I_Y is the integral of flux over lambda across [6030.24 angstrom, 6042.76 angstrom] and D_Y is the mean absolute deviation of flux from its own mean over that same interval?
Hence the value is 0.022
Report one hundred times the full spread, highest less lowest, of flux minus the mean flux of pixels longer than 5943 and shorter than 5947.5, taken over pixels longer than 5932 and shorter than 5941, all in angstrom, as 47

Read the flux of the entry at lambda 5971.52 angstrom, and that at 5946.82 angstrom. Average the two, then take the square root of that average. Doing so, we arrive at 2.989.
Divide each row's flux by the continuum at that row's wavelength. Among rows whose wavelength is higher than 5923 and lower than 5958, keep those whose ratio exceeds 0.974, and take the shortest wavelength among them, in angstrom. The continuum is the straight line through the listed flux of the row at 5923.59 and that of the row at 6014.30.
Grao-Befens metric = 5923.59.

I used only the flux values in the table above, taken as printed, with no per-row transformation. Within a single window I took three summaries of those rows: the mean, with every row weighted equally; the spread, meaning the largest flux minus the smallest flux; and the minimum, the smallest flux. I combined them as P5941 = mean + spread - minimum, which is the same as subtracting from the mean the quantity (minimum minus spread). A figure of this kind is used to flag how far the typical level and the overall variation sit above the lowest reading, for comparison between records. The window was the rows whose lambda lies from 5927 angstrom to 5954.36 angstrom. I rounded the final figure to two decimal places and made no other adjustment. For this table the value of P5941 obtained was 1.13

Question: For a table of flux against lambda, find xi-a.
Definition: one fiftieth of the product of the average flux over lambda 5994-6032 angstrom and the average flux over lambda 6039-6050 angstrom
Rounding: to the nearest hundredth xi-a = 1.66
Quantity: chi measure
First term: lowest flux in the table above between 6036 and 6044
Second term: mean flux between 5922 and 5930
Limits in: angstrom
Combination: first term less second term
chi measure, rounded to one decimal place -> 0.3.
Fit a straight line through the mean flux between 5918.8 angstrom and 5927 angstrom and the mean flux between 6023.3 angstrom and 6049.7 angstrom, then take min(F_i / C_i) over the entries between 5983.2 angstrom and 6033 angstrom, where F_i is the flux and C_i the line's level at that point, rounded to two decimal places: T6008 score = 0.97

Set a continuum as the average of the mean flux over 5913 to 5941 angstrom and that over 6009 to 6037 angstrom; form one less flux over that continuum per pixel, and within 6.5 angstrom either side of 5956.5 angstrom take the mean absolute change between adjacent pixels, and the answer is 0.0062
